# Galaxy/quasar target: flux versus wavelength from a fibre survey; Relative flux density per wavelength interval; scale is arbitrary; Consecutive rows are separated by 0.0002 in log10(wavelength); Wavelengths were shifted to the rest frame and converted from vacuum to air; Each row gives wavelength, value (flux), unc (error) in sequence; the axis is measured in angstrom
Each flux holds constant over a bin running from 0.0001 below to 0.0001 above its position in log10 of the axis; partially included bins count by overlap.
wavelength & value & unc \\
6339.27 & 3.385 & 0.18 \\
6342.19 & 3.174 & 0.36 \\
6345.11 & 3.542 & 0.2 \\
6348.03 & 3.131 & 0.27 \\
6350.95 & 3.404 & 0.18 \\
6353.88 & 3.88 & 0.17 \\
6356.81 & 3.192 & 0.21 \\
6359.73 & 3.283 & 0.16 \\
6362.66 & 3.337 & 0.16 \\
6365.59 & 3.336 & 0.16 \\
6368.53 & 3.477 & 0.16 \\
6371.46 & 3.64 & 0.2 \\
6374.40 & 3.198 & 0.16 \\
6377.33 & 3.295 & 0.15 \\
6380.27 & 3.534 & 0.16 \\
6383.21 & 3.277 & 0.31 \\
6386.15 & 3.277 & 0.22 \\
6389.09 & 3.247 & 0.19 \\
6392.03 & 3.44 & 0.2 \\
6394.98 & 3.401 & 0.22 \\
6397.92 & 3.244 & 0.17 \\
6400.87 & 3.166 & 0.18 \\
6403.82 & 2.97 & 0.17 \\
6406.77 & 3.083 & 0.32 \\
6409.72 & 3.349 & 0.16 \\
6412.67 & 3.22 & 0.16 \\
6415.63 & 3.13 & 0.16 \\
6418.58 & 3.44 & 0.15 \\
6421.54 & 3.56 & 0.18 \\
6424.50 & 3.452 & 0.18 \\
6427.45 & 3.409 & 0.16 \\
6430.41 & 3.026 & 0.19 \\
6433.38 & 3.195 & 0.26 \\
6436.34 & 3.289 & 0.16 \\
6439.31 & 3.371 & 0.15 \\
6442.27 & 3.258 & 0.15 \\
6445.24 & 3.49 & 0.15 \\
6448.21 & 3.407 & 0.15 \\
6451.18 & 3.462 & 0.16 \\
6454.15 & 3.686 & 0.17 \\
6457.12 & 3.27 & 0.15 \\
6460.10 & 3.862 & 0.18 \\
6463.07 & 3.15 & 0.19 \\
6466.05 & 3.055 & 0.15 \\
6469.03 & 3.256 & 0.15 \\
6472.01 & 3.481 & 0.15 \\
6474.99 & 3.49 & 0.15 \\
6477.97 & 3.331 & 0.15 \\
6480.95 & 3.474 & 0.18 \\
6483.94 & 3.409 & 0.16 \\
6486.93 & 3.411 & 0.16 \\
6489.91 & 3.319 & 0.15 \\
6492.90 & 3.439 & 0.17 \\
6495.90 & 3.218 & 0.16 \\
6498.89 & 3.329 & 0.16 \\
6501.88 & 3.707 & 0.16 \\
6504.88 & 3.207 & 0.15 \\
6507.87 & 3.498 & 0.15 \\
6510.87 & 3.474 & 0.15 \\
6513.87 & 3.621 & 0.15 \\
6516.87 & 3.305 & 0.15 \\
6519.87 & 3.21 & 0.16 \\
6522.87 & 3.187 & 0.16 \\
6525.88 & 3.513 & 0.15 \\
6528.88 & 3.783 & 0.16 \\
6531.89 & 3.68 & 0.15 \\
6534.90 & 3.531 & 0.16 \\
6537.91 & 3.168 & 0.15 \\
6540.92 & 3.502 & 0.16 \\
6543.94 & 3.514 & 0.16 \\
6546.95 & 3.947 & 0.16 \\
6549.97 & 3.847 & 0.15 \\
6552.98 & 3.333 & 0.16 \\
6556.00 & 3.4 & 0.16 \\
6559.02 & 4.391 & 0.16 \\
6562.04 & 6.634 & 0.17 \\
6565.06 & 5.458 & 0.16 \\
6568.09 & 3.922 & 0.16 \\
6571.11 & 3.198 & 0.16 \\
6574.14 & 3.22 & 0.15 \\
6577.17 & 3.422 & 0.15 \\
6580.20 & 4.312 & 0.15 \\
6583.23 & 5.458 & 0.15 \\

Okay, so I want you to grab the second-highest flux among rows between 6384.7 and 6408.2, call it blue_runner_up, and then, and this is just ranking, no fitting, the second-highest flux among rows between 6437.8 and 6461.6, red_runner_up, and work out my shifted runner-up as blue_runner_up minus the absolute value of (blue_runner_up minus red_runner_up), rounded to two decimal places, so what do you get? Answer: 3.12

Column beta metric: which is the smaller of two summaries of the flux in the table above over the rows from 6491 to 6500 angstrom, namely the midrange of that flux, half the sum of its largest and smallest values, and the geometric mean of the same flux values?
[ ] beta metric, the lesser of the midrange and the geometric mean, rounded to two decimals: 3.33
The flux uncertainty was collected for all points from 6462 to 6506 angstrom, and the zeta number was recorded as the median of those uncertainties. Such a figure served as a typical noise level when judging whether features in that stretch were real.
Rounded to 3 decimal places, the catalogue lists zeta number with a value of 0.160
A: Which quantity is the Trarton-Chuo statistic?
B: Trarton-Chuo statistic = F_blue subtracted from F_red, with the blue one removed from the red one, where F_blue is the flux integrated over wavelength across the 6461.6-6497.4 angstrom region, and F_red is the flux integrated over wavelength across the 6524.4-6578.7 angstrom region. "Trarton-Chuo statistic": 90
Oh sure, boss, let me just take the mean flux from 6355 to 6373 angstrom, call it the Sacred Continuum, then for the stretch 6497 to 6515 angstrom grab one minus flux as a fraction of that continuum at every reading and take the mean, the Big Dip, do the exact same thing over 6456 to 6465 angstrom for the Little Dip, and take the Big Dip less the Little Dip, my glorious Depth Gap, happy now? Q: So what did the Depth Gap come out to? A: -0.01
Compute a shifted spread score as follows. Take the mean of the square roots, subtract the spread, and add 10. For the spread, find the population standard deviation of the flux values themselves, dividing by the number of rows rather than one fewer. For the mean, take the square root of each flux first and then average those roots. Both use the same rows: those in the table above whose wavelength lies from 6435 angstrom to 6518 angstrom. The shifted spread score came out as 11.7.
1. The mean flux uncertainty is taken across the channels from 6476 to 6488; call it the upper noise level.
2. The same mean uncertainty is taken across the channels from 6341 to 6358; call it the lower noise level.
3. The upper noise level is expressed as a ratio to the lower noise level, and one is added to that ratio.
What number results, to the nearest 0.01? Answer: 1.70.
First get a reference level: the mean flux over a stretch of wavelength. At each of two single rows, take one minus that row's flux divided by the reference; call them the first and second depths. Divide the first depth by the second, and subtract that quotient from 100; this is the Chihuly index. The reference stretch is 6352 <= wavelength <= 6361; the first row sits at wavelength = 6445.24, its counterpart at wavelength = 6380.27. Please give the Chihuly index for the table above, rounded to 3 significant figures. 99.5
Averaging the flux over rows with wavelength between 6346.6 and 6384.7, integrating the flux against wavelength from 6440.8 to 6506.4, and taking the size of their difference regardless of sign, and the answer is 219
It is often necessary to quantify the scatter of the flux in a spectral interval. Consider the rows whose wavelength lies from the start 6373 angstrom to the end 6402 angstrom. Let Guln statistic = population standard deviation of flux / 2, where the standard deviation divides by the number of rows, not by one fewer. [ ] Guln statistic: 0.05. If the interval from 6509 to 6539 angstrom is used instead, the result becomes 0.10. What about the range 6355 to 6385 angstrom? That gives 0.07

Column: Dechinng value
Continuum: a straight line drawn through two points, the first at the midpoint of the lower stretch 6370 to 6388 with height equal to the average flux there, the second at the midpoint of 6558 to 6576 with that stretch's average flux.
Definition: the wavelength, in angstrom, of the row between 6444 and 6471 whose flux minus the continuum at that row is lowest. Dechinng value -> 6466.05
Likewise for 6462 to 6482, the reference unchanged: 6466.05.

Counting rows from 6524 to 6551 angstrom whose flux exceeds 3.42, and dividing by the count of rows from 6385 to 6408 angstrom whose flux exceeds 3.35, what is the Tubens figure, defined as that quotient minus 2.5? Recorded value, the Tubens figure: 1.5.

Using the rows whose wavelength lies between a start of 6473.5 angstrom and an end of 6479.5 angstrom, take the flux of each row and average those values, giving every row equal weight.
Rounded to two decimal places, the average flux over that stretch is 3.41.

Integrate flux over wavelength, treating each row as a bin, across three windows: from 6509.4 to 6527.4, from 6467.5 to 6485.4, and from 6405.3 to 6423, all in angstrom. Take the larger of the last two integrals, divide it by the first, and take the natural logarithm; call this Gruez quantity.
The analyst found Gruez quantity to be 0.000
